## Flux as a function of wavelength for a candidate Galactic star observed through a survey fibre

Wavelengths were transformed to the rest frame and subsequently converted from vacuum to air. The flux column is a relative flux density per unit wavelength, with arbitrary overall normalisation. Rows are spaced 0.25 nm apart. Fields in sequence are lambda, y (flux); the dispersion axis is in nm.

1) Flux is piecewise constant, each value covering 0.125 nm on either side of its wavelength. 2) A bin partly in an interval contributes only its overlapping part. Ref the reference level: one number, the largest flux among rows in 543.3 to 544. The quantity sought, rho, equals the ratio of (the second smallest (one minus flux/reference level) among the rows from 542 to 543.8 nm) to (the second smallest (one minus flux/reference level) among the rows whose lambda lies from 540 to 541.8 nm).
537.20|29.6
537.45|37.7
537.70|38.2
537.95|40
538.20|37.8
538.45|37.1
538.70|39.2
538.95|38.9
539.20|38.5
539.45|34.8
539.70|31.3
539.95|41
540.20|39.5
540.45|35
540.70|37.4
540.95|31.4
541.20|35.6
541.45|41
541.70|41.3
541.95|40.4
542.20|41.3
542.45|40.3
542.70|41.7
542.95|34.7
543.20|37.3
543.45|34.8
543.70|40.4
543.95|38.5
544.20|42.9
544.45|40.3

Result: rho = 1.5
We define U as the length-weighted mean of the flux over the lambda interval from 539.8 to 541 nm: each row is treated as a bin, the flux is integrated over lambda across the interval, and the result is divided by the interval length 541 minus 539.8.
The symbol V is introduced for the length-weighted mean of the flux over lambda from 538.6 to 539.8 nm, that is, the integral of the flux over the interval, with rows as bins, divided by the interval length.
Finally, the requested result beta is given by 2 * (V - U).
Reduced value -1.0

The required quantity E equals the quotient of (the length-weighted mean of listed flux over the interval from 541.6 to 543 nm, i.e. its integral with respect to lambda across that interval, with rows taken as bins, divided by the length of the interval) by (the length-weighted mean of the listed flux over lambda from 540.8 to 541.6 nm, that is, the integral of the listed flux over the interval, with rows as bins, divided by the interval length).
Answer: 1.11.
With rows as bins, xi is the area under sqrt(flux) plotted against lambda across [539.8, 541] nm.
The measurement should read 7.3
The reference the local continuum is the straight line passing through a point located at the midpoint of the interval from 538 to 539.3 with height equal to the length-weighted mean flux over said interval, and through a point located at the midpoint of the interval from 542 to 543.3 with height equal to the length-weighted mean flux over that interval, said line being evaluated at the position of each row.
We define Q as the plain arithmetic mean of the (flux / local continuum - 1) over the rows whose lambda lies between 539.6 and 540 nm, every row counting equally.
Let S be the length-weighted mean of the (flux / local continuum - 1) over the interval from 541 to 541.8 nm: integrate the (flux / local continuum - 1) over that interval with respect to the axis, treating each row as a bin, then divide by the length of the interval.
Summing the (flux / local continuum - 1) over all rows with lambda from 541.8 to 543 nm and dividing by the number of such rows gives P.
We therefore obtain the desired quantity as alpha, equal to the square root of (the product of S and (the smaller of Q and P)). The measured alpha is 0.027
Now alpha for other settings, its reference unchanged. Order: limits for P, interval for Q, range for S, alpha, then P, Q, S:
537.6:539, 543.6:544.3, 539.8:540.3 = 0.013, 0.01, 0.030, 0.030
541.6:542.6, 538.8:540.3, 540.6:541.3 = 0.059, 0.05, -0.032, -0.107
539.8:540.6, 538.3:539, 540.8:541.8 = 0.015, 0.00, 0.000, -0.043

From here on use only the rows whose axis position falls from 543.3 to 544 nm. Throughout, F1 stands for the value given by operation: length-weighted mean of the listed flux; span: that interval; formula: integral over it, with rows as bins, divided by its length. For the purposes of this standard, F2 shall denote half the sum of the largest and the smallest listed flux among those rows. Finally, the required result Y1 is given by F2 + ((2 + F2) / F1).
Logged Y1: 38.6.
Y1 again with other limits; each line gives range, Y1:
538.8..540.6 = 37.2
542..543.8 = 39.2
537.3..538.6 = 39.6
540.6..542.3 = 37.4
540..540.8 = 38.3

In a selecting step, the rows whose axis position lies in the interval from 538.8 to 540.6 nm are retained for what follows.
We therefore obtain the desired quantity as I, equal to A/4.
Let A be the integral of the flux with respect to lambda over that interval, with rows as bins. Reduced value 16.7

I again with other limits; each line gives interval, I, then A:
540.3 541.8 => 13.8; 55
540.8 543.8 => 28.7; 115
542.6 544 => 13.2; 53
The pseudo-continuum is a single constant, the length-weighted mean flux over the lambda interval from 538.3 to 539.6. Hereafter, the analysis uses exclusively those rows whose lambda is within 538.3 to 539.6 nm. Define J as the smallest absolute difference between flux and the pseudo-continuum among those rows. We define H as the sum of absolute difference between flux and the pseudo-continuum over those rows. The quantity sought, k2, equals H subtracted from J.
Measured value -7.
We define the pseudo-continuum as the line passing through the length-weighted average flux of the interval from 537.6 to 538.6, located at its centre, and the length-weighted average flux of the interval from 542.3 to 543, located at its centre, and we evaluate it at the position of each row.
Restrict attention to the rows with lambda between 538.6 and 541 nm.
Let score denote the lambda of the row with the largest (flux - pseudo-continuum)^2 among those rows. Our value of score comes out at 540.95 nm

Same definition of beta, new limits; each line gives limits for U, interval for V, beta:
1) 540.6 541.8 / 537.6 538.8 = 2.4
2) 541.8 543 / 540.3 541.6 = -7.6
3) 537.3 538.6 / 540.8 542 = -0.5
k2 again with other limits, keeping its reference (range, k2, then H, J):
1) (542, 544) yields -20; 20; 0.3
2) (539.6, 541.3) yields -22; 23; 0.2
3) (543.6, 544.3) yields -8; 9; 0.9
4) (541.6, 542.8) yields -14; 17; 2.7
